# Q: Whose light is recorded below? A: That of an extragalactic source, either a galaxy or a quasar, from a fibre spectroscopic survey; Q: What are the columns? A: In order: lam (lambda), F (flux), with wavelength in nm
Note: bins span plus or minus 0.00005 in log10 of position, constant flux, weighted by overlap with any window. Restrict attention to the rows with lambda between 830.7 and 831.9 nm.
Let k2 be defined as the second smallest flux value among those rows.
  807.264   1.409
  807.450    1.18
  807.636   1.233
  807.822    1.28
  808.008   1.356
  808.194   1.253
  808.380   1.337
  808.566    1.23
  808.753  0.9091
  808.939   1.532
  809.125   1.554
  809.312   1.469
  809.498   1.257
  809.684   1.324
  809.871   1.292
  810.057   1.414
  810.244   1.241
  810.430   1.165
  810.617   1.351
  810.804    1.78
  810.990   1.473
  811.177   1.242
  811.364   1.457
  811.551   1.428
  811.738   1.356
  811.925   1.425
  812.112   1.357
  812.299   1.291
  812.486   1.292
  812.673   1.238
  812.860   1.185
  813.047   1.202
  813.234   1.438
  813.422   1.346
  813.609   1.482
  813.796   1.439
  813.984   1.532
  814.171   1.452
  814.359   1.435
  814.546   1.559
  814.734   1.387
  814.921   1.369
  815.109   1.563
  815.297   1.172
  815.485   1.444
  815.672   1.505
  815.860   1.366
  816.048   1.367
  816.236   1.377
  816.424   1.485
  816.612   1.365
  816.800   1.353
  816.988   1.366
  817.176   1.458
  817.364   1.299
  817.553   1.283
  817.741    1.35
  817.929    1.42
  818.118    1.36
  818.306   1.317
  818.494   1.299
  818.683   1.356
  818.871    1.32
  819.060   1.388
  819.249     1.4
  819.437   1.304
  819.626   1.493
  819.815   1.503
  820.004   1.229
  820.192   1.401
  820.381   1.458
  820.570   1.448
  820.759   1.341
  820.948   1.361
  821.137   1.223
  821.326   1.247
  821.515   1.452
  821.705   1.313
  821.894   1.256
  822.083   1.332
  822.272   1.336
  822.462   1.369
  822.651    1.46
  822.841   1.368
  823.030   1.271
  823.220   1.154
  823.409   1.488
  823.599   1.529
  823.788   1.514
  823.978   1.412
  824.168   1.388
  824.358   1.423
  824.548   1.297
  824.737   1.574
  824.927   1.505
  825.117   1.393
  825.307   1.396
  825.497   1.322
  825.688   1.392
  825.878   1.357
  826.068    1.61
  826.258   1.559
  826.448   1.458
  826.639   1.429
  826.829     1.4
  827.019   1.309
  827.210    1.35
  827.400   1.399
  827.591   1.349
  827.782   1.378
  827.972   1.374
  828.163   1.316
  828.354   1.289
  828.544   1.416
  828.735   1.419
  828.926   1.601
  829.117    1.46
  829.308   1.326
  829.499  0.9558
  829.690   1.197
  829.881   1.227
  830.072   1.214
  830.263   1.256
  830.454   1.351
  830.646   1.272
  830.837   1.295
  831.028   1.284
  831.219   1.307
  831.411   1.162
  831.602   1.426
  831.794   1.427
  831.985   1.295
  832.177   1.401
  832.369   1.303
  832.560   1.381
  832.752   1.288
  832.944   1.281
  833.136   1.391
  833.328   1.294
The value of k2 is 1.284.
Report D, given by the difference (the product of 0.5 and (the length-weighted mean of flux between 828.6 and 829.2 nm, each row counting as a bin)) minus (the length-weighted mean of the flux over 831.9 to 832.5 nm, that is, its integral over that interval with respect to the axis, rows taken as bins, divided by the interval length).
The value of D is -0.59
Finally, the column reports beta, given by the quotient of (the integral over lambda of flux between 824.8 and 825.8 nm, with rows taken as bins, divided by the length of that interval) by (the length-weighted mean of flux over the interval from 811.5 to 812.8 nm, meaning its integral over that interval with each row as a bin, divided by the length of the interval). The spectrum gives 1.05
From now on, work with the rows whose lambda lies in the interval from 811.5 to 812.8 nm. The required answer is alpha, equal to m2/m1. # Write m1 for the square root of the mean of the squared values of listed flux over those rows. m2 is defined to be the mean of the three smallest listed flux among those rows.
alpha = 0.949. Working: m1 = 1.34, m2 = 1.27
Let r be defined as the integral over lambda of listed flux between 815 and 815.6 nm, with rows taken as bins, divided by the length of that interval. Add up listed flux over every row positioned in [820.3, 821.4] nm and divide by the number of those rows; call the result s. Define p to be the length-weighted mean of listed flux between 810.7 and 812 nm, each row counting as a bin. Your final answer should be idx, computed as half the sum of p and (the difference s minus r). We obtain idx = 0.70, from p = 1.45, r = 1.40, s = 1.35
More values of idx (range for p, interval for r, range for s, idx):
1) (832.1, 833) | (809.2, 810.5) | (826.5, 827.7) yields 0.69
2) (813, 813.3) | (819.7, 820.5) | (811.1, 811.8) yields 0.65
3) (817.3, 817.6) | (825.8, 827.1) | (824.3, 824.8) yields 0.63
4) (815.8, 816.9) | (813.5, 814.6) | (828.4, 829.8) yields 0.62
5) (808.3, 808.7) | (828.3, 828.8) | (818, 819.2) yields 0.60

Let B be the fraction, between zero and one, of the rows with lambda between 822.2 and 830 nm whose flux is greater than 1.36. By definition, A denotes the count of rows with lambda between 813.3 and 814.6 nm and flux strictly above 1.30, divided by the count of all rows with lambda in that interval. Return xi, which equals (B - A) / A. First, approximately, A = 1.00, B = 0.6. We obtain -0.4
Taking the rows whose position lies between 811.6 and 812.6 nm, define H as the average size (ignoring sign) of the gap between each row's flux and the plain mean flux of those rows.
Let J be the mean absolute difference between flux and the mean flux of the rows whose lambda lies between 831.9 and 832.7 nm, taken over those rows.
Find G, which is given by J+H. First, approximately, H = 0.04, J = 0.05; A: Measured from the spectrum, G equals 0.088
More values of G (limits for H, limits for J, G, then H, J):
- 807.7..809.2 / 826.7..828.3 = 0.167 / 0.14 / 0.03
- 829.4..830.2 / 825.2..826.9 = 0.167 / 0.10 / 0.07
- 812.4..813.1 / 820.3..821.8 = 0.110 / 0.04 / 0.07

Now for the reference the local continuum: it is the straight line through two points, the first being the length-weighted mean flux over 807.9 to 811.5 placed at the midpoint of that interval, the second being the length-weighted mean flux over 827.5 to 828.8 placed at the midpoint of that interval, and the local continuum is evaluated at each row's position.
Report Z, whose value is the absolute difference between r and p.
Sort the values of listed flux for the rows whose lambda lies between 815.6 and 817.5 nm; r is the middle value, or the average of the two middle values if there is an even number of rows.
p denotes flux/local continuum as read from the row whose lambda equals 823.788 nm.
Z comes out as 0.25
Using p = 1.11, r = 1.37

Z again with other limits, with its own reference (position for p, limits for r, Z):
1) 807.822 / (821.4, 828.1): 0.44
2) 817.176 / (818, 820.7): 0.30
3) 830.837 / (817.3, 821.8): 0.40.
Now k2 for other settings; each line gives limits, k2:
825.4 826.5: 1.357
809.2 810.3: 1.257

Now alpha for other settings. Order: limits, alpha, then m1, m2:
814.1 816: 0.911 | 1.43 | 1.30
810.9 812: 0.959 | 1.40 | 1.34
